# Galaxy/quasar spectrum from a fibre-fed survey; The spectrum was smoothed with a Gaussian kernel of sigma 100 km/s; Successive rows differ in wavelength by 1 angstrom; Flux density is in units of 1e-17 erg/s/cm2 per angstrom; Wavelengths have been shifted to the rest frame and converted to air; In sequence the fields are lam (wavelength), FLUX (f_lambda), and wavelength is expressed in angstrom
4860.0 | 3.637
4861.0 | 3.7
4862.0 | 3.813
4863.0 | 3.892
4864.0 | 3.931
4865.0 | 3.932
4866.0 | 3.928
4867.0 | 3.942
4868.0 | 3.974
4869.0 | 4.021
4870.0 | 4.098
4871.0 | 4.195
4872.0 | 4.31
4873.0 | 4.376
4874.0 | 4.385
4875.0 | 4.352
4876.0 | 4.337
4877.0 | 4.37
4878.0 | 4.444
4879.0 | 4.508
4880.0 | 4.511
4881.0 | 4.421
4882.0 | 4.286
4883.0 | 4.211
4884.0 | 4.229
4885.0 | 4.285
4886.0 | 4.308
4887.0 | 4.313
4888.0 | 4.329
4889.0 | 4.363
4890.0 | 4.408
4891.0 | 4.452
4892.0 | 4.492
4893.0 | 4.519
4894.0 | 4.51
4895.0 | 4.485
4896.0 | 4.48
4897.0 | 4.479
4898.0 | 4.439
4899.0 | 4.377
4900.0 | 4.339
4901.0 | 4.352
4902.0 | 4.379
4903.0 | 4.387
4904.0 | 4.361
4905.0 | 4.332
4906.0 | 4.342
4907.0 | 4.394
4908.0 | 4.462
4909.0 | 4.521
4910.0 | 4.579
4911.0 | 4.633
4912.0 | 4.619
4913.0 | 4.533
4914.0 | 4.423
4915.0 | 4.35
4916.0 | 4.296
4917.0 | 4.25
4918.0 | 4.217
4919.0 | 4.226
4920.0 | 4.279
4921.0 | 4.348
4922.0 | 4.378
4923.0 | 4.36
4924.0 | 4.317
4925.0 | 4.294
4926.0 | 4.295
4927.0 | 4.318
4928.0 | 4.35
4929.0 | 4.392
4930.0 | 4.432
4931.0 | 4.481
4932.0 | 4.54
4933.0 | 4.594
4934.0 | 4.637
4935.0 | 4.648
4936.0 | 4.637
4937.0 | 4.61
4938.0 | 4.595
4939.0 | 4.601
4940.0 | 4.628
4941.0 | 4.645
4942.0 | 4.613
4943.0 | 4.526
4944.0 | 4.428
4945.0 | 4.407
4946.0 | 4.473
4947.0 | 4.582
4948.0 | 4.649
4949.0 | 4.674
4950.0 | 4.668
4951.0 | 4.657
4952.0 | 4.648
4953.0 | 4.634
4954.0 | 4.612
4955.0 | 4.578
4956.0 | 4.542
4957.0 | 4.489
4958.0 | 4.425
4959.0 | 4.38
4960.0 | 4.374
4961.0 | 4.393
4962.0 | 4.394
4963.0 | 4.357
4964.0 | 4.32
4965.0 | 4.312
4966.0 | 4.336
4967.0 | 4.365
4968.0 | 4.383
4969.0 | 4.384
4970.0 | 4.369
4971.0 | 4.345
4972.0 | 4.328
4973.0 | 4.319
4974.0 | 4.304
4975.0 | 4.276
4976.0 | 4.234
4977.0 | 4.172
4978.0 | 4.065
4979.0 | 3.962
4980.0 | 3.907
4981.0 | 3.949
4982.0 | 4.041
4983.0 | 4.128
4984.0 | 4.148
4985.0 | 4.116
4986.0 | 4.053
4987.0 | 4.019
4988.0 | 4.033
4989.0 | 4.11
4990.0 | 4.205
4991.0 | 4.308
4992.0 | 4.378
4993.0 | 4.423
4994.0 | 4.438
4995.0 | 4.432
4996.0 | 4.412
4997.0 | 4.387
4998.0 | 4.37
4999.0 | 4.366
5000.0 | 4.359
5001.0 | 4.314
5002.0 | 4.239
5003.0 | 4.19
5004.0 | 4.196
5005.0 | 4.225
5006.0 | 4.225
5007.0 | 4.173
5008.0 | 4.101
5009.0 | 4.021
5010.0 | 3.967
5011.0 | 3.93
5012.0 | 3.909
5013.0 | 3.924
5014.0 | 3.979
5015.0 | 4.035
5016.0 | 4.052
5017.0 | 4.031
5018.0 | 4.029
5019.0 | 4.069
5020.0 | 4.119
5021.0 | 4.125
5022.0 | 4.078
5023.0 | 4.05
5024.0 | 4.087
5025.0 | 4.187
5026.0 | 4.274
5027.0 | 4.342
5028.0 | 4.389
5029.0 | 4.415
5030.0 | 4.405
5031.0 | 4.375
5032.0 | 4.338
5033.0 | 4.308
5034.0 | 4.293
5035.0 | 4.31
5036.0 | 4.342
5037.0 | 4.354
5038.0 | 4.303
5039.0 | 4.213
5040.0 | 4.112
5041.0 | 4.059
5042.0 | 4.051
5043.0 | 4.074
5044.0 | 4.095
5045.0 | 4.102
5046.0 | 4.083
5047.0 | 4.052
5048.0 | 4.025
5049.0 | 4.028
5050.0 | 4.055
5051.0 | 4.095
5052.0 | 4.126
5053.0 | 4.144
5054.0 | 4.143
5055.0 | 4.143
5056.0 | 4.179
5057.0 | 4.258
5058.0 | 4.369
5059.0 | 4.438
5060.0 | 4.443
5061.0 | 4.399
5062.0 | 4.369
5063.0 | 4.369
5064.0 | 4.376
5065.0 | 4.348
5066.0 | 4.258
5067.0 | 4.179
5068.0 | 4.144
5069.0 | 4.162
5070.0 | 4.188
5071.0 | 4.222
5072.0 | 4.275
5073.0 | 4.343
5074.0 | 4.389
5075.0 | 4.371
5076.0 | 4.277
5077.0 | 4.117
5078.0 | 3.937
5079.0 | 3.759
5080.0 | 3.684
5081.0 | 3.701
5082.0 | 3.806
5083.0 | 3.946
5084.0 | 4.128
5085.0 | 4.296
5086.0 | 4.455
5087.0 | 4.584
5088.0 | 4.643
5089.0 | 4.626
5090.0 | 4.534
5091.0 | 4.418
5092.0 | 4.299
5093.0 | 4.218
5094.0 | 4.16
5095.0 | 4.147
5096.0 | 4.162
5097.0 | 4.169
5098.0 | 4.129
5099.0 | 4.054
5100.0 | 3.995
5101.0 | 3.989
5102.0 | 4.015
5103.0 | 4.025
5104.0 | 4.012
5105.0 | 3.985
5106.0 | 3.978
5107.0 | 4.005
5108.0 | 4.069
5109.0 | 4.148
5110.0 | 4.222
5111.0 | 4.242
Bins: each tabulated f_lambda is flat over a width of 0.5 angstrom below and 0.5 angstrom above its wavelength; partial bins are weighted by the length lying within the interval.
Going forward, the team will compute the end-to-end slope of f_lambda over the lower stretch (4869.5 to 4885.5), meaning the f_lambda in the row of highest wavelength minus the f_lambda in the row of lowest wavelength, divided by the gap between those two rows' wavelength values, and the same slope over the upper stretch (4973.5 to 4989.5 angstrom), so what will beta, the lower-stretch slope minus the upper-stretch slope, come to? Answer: 0.03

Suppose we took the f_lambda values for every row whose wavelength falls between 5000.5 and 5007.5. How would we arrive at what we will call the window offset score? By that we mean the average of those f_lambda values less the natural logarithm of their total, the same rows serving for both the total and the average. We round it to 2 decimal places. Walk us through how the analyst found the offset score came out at 0.84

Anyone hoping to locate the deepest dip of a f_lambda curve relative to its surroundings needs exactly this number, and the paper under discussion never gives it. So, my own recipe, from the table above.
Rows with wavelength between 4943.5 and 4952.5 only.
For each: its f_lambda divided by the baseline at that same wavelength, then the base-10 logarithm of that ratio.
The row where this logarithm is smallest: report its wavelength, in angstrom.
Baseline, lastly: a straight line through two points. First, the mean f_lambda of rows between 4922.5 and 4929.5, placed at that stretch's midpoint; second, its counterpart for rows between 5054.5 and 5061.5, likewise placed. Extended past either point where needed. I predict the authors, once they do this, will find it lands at 4945.0 angstrom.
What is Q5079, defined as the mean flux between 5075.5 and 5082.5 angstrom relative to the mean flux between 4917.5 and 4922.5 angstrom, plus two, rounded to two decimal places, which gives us 2.91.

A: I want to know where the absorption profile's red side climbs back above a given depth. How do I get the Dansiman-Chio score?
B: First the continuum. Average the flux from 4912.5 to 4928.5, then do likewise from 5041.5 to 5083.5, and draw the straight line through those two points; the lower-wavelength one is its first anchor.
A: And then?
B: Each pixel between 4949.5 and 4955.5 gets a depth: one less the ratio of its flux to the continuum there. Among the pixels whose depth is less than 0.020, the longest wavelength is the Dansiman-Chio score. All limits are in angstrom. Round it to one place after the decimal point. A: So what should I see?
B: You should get 4955.0 angstrom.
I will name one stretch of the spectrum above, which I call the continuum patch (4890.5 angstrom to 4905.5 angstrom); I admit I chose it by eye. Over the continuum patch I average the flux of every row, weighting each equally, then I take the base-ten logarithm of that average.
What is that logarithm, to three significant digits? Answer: 0.646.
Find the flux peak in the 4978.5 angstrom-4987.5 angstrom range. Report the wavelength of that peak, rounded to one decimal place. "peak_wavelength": 4984.0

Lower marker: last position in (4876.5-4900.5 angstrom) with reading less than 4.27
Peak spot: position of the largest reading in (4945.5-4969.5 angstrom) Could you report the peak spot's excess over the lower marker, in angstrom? 65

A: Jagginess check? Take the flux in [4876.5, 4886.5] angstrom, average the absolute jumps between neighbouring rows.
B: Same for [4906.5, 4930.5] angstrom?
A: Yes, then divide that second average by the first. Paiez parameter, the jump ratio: 0.75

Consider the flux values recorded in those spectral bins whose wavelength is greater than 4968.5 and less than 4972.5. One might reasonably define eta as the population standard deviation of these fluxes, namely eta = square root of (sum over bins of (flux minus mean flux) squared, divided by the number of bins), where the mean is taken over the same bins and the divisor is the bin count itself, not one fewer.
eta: 0.022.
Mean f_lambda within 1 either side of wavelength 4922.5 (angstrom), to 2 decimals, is 4.37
